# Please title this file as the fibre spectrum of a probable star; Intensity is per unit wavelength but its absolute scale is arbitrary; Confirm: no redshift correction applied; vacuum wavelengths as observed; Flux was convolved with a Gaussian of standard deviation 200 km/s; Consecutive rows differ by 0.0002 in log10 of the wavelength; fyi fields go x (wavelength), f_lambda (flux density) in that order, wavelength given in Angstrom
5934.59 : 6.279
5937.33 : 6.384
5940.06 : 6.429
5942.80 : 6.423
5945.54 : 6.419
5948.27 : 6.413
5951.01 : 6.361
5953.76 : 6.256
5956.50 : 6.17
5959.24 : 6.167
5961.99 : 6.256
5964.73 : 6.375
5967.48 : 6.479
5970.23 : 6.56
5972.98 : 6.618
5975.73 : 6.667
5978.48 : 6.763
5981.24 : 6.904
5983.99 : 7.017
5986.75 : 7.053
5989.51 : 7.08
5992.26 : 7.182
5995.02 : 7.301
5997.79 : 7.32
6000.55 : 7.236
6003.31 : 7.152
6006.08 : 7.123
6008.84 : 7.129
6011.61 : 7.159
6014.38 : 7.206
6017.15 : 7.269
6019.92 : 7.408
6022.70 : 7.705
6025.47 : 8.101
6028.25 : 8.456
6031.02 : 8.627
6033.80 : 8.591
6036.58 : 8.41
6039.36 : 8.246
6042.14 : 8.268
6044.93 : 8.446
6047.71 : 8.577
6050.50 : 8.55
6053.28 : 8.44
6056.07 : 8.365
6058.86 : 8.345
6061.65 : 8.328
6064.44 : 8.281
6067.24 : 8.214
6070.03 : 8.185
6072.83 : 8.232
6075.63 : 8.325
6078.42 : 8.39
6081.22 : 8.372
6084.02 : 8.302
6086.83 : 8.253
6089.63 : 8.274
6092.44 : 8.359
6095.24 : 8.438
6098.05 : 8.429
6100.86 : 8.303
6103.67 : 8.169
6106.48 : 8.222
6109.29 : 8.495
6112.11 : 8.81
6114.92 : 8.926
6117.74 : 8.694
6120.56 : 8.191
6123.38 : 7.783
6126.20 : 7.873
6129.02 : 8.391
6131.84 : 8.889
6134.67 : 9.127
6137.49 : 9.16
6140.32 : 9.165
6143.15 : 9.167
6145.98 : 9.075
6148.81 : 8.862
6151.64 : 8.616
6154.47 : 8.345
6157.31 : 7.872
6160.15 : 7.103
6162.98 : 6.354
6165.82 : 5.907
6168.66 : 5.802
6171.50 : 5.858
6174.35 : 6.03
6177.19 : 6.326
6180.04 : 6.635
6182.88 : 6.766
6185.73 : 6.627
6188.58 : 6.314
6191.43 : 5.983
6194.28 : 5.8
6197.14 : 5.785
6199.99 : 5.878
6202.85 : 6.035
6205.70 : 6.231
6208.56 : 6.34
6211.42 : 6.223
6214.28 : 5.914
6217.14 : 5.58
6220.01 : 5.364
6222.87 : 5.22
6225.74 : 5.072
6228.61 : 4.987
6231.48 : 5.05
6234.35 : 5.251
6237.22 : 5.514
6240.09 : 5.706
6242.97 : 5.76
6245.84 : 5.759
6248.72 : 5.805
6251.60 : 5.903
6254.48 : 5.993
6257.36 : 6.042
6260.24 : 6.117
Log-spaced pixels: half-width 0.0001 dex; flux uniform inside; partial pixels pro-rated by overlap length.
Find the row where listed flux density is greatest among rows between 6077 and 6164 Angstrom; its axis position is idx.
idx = 6143.15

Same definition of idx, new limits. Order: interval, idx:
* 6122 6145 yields 6143.15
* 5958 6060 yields 6031.02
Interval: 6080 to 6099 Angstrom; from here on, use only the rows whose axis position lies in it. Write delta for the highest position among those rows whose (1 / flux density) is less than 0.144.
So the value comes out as 6098.05 Angstrom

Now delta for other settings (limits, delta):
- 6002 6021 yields 6019.92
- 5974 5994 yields 5992.26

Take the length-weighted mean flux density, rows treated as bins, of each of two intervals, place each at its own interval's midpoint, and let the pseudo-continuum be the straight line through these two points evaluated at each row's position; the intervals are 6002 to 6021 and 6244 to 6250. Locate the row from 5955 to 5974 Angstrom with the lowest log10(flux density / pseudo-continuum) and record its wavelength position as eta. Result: 5956.50 Angstrom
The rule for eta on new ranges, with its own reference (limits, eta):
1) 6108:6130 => 6123.38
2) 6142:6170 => 6168.66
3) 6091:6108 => 6103.67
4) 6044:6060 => 6044.93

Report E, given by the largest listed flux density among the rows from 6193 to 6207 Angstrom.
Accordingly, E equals 6.231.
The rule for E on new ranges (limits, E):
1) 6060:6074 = 8.328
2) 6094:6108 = 8.438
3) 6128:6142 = 9.165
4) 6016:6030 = 8.456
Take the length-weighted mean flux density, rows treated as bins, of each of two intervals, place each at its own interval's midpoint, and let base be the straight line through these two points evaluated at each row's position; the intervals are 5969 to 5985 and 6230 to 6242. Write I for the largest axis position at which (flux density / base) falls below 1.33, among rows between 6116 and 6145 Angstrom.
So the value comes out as 6126.20 Angstrom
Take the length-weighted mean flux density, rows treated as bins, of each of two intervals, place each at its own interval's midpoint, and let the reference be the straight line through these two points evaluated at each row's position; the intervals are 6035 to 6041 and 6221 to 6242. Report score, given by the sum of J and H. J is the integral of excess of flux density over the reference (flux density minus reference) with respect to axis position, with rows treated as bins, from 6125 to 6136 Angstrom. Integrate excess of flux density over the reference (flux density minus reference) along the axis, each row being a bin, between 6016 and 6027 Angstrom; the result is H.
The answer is 8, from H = -11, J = 19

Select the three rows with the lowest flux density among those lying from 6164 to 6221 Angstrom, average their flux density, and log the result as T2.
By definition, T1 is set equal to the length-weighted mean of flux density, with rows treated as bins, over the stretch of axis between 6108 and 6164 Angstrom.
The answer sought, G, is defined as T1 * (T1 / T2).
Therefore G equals 12.8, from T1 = 8.5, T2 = 5.6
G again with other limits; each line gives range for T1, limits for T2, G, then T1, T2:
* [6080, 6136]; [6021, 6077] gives 8.9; 8.4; 8.0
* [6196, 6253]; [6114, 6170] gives 5.3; 5.7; 6.0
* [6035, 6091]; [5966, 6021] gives 10.6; 8.3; 6.6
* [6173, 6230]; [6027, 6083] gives 4.3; 6.0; 8.2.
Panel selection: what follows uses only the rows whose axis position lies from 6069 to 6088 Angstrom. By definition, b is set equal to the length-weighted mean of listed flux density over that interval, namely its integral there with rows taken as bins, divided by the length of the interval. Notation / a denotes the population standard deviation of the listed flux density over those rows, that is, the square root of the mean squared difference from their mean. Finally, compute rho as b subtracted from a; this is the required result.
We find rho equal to -8.2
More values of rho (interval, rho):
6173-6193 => -6.1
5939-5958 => -6.3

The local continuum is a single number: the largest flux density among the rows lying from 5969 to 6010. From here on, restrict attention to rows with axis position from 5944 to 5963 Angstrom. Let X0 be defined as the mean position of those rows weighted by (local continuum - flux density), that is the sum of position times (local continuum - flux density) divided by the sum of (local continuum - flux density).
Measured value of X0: 5954.2 Angstrom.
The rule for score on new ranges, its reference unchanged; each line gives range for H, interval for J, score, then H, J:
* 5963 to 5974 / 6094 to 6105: -22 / -32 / 11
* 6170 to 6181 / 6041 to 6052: 3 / 0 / 3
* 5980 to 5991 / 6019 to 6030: -30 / -24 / -6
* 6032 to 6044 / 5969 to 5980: -29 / 1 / -30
